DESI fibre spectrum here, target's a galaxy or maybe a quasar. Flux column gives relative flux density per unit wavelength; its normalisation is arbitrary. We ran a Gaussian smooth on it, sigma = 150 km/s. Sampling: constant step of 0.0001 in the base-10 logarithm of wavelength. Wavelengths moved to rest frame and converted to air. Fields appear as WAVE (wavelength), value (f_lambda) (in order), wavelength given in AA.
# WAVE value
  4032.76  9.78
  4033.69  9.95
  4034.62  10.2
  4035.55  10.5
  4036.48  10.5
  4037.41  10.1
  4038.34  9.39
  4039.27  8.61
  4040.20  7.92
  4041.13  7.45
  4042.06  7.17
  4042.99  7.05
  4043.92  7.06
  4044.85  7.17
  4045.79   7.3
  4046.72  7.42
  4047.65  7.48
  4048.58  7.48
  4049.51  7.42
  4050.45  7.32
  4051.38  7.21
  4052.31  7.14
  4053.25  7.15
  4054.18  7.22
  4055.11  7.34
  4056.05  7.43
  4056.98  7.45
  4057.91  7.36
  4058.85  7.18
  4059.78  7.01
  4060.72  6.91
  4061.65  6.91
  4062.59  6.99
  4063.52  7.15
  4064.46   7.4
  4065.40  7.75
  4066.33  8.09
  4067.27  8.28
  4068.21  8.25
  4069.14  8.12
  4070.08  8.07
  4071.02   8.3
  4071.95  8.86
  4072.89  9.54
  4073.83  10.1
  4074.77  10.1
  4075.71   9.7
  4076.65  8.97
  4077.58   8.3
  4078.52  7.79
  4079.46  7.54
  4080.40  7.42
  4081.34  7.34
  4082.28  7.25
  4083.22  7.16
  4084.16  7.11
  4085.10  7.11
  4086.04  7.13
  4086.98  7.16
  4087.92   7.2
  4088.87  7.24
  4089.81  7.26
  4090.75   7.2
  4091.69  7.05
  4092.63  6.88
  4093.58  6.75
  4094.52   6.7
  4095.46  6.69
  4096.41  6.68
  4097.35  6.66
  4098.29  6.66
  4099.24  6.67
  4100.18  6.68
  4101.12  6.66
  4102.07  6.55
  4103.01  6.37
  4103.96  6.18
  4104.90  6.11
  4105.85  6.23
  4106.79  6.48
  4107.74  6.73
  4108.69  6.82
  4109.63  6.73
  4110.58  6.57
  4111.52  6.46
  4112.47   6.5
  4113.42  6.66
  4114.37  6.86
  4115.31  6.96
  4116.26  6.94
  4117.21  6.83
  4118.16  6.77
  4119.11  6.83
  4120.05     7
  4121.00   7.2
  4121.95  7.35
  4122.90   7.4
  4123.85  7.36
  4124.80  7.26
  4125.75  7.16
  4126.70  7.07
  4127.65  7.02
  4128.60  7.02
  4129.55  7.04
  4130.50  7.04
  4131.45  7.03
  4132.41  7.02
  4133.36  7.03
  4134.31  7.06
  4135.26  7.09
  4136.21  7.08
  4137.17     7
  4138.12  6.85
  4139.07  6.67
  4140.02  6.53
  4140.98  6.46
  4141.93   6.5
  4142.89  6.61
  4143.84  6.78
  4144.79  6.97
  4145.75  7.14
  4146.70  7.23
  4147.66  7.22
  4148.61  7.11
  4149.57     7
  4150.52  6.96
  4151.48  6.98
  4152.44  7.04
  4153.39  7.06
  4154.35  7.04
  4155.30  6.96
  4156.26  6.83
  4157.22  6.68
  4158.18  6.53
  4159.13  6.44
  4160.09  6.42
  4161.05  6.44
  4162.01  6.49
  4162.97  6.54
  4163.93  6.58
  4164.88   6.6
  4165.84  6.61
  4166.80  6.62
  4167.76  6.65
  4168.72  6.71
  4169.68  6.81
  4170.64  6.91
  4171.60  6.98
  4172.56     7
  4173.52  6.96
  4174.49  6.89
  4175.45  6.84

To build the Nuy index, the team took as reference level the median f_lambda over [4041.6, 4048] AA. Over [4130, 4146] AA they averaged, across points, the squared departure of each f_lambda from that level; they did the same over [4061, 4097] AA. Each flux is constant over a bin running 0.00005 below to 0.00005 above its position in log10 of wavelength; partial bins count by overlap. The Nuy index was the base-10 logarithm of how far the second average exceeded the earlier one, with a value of 0.0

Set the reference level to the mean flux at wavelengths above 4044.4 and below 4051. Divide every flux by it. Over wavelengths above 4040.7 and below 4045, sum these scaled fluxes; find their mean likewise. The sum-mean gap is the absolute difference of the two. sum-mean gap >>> 3.90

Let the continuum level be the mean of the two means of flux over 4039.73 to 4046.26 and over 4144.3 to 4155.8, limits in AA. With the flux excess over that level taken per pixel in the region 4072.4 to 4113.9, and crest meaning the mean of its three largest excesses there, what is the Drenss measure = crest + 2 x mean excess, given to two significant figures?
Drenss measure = 2.8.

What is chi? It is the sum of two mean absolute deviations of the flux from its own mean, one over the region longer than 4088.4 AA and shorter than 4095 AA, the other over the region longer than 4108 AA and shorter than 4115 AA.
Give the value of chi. 0.33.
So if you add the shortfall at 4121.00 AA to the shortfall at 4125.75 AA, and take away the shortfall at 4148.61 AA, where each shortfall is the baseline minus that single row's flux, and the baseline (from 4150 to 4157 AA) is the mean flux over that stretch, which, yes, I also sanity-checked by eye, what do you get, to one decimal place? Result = -0.3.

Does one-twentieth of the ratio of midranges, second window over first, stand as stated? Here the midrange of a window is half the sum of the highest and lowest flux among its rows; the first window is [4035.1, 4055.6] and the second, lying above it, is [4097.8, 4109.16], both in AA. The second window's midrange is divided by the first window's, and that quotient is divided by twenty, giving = 0.037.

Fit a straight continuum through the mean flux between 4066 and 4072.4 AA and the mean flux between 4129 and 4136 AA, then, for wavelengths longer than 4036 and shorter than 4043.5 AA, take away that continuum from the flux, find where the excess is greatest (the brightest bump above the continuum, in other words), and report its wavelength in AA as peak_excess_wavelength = 4036.48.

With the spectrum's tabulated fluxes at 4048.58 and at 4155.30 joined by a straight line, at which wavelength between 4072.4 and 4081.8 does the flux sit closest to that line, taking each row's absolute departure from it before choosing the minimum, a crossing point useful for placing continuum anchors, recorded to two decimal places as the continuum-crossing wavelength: 4081.34 AA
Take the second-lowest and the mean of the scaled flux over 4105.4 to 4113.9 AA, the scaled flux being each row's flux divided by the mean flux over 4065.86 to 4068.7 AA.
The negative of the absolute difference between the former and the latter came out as -0.014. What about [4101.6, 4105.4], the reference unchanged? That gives -0.015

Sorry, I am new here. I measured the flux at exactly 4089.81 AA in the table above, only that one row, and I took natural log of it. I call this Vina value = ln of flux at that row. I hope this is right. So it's 1.98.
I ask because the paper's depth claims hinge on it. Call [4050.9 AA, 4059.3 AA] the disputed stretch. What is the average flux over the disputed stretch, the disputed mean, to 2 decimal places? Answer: 7.28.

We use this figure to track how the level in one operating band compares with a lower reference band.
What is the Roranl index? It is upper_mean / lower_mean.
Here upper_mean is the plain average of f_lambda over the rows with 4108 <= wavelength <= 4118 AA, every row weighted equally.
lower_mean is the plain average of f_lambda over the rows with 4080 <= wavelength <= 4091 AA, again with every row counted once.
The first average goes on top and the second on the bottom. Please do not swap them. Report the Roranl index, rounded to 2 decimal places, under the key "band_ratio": 0.93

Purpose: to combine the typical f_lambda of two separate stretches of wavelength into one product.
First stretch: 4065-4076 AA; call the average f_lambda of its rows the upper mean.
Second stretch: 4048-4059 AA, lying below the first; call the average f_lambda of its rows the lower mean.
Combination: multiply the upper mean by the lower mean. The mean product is 64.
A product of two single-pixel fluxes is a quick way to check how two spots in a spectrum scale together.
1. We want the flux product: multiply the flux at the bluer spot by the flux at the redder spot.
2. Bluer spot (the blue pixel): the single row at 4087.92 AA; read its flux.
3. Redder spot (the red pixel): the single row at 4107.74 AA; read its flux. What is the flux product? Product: 48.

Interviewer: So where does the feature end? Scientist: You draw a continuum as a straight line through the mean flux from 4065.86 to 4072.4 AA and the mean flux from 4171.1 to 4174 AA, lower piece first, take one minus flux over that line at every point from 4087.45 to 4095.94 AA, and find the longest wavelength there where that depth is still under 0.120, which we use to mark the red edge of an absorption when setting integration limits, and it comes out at 4091.69 AA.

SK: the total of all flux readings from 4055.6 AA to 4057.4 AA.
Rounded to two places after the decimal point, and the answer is 14.88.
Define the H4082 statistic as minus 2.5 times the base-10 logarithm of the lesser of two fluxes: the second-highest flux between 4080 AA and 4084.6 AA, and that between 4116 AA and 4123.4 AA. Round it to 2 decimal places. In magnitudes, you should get -2.16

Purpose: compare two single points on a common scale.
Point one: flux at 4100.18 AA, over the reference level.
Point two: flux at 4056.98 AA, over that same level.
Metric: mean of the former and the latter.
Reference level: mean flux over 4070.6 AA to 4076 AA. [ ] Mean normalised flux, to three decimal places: 0.749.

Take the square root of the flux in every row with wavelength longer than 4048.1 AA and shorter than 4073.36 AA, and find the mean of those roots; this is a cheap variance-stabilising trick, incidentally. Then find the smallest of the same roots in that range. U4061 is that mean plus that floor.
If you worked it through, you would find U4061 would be 5.38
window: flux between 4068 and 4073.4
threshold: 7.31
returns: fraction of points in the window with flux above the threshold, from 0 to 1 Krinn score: 1.0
